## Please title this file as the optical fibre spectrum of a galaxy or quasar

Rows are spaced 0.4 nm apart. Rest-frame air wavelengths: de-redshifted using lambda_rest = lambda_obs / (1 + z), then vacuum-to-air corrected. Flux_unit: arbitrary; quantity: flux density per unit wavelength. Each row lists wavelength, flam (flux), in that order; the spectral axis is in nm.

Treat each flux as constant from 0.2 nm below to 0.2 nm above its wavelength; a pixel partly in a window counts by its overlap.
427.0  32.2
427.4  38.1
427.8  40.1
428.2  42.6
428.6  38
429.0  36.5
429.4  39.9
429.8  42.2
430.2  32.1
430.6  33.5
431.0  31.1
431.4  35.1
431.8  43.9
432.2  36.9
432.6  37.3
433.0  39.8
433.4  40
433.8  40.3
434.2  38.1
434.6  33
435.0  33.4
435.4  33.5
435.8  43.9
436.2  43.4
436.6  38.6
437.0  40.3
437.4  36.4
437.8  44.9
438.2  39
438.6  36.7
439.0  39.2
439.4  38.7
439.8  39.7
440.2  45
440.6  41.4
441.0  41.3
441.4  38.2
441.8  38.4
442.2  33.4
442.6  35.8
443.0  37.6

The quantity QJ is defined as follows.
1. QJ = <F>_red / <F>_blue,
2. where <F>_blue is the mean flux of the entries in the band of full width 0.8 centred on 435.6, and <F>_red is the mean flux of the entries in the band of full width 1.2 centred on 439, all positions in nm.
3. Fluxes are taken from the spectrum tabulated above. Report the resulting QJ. 0.99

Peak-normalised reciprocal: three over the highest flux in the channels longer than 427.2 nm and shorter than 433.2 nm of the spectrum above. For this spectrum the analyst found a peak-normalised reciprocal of 0.0683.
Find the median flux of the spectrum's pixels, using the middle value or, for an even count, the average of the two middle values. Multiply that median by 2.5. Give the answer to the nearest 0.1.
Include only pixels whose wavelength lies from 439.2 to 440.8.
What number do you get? 101.4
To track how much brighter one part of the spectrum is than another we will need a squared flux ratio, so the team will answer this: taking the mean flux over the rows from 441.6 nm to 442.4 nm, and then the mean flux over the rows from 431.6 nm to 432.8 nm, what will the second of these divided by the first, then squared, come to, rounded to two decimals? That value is 1.20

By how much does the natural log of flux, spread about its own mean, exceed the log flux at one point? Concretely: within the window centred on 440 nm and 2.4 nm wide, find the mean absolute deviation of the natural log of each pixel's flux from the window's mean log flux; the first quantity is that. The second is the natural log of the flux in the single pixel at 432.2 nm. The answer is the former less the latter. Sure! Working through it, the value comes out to -3.57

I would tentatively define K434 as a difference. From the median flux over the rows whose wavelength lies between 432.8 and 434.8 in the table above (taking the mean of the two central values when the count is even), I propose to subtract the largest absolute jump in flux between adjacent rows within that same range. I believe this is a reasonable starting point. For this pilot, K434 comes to 35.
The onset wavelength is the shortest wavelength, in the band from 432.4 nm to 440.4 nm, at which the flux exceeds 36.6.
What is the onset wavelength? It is 432.6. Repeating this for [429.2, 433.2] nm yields 429.4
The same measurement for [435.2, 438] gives 435.8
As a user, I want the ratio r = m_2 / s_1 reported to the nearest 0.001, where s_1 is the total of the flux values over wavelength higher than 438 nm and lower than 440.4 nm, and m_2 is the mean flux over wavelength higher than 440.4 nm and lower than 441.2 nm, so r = 0.174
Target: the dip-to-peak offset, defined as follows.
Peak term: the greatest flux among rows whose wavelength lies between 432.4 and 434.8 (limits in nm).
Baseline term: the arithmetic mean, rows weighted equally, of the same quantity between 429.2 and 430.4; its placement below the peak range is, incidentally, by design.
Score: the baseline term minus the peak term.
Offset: -2.2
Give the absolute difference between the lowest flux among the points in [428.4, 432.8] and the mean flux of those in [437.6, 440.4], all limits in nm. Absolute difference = 9.4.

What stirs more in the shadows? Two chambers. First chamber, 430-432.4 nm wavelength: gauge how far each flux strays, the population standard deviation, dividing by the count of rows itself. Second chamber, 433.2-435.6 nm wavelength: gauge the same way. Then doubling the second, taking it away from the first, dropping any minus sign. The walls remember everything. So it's 2.1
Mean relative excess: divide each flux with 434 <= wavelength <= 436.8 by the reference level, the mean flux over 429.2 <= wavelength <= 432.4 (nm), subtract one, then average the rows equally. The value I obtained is 0.023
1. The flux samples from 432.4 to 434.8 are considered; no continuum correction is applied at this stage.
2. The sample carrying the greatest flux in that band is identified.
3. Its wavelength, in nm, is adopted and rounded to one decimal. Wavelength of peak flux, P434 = 433.8 nm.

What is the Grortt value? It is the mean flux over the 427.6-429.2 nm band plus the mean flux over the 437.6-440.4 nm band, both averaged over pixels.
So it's 79.8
